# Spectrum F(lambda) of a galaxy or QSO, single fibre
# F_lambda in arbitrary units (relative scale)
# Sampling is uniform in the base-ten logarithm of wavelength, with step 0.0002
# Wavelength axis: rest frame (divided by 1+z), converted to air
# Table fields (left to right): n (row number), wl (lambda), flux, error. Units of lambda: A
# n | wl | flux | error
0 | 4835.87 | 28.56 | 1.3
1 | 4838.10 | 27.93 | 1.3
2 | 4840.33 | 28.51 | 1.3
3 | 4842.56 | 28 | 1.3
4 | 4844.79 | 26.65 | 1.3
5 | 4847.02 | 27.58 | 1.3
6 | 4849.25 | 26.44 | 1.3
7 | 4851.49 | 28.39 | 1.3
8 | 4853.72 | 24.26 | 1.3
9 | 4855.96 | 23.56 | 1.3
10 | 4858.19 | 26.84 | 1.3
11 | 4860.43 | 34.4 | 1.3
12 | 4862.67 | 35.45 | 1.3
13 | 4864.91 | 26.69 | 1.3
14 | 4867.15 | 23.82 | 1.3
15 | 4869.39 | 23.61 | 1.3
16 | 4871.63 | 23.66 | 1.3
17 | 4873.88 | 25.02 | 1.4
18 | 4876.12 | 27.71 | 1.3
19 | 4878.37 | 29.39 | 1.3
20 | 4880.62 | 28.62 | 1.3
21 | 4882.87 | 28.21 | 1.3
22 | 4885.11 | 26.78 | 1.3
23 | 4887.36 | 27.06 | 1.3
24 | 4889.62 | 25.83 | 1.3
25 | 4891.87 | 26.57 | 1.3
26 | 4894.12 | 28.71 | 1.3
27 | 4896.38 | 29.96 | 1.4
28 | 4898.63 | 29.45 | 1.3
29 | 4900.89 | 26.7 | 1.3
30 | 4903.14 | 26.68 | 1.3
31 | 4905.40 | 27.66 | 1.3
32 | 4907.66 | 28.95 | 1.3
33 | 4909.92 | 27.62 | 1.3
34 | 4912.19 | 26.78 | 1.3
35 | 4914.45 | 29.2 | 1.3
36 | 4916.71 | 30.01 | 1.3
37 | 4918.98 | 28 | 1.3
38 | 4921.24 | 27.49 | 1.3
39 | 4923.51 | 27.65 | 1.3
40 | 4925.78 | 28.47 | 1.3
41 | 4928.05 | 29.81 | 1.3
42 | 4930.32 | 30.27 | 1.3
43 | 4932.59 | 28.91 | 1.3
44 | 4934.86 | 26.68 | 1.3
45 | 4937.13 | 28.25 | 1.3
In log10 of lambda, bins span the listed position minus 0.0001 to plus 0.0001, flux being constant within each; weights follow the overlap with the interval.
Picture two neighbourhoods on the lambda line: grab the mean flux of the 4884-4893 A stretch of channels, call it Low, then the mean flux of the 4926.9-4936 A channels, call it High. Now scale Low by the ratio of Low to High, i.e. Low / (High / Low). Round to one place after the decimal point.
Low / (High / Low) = 24.4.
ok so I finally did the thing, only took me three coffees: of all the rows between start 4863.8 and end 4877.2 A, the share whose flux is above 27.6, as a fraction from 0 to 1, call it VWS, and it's 0.17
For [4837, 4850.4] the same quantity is 0.50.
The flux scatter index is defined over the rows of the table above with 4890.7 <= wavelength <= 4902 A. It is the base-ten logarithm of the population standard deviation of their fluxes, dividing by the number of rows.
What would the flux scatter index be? 0.15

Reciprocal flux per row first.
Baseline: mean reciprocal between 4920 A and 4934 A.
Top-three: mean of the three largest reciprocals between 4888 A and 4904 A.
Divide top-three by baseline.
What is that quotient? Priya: 1.09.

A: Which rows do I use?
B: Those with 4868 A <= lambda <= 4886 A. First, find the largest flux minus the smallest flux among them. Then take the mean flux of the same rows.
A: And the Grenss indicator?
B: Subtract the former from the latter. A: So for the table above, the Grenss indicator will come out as 20.8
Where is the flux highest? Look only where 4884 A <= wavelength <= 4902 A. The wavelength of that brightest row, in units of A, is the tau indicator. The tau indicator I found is 4896.38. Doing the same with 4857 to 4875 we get 4862.67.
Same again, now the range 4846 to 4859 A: 4851.49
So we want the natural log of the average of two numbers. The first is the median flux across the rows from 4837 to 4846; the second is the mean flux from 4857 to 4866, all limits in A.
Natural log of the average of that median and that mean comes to 3.38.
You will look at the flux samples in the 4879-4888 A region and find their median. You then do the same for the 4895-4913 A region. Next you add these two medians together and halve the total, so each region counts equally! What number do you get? 27.64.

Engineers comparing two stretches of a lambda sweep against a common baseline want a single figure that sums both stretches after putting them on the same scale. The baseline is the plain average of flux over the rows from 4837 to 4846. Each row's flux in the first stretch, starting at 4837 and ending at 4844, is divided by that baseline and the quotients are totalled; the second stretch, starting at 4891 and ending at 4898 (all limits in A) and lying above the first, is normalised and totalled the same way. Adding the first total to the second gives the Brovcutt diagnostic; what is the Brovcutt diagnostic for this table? 6.11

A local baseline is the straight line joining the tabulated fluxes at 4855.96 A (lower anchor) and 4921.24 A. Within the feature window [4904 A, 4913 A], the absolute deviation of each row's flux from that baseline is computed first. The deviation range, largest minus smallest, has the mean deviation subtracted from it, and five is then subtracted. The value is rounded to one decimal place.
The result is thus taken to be -4.0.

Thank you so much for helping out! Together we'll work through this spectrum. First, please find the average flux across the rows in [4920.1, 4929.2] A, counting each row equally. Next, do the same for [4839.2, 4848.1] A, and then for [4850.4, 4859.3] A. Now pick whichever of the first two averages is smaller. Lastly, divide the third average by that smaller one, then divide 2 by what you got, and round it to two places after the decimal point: 2.15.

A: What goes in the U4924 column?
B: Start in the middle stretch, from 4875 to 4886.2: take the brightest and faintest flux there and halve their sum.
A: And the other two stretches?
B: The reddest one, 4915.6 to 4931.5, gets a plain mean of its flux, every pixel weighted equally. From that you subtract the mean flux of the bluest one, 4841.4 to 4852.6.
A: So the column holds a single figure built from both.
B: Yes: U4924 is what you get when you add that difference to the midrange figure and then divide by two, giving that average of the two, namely 14.7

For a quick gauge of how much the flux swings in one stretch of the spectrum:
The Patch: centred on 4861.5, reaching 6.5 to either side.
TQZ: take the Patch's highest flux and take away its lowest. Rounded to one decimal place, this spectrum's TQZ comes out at 11.9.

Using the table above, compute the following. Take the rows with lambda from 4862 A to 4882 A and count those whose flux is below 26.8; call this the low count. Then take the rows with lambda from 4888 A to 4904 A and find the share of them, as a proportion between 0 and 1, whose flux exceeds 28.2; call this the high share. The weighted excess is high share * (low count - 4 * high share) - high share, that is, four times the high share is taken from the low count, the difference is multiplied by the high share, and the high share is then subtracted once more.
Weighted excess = 1.0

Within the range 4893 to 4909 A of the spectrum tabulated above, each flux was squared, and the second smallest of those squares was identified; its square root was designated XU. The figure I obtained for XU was 26.7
